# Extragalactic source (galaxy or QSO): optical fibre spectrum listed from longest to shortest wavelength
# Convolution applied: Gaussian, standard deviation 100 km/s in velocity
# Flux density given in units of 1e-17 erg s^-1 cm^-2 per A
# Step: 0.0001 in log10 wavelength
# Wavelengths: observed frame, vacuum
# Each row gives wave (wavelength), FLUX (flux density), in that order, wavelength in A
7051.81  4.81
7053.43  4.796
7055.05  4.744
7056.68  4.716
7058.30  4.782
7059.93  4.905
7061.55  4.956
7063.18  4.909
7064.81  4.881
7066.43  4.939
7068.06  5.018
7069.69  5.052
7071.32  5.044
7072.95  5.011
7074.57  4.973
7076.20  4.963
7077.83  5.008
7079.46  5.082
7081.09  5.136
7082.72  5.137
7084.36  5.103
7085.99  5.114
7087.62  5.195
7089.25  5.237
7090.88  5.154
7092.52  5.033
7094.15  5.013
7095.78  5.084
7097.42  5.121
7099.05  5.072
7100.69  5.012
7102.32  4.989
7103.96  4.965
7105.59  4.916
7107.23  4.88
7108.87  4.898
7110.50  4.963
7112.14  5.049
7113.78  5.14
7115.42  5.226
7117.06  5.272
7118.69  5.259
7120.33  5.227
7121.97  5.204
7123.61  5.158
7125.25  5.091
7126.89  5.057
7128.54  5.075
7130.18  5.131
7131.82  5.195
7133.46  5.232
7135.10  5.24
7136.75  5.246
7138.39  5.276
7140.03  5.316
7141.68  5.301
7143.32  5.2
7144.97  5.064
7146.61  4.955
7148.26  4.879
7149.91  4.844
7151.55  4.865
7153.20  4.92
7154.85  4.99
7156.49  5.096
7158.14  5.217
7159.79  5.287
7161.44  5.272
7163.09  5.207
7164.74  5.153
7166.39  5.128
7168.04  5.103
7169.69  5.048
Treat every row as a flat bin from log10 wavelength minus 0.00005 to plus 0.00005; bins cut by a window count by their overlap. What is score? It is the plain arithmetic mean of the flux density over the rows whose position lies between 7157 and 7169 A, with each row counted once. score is 5.20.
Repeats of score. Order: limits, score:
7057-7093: 5.03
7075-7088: 5.09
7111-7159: 5.13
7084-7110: 5.05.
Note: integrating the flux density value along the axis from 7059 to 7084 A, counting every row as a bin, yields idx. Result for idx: 125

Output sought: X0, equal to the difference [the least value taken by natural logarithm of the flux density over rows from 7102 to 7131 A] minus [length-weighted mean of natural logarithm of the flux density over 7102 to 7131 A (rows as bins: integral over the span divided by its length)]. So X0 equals -0.041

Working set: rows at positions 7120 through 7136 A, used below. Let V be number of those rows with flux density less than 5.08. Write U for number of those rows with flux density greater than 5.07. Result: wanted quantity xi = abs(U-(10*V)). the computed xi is 11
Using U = 9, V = 2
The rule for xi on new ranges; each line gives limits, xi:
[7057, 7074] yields 100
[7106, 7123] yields 34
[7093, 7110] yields 77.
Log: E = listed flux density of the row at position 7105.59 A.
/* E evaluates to 4.916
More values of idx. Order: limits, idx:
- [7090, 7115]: 126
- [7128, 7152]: 123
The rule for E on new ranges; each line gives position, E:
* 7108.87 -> 4.898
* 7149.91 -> 4.844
